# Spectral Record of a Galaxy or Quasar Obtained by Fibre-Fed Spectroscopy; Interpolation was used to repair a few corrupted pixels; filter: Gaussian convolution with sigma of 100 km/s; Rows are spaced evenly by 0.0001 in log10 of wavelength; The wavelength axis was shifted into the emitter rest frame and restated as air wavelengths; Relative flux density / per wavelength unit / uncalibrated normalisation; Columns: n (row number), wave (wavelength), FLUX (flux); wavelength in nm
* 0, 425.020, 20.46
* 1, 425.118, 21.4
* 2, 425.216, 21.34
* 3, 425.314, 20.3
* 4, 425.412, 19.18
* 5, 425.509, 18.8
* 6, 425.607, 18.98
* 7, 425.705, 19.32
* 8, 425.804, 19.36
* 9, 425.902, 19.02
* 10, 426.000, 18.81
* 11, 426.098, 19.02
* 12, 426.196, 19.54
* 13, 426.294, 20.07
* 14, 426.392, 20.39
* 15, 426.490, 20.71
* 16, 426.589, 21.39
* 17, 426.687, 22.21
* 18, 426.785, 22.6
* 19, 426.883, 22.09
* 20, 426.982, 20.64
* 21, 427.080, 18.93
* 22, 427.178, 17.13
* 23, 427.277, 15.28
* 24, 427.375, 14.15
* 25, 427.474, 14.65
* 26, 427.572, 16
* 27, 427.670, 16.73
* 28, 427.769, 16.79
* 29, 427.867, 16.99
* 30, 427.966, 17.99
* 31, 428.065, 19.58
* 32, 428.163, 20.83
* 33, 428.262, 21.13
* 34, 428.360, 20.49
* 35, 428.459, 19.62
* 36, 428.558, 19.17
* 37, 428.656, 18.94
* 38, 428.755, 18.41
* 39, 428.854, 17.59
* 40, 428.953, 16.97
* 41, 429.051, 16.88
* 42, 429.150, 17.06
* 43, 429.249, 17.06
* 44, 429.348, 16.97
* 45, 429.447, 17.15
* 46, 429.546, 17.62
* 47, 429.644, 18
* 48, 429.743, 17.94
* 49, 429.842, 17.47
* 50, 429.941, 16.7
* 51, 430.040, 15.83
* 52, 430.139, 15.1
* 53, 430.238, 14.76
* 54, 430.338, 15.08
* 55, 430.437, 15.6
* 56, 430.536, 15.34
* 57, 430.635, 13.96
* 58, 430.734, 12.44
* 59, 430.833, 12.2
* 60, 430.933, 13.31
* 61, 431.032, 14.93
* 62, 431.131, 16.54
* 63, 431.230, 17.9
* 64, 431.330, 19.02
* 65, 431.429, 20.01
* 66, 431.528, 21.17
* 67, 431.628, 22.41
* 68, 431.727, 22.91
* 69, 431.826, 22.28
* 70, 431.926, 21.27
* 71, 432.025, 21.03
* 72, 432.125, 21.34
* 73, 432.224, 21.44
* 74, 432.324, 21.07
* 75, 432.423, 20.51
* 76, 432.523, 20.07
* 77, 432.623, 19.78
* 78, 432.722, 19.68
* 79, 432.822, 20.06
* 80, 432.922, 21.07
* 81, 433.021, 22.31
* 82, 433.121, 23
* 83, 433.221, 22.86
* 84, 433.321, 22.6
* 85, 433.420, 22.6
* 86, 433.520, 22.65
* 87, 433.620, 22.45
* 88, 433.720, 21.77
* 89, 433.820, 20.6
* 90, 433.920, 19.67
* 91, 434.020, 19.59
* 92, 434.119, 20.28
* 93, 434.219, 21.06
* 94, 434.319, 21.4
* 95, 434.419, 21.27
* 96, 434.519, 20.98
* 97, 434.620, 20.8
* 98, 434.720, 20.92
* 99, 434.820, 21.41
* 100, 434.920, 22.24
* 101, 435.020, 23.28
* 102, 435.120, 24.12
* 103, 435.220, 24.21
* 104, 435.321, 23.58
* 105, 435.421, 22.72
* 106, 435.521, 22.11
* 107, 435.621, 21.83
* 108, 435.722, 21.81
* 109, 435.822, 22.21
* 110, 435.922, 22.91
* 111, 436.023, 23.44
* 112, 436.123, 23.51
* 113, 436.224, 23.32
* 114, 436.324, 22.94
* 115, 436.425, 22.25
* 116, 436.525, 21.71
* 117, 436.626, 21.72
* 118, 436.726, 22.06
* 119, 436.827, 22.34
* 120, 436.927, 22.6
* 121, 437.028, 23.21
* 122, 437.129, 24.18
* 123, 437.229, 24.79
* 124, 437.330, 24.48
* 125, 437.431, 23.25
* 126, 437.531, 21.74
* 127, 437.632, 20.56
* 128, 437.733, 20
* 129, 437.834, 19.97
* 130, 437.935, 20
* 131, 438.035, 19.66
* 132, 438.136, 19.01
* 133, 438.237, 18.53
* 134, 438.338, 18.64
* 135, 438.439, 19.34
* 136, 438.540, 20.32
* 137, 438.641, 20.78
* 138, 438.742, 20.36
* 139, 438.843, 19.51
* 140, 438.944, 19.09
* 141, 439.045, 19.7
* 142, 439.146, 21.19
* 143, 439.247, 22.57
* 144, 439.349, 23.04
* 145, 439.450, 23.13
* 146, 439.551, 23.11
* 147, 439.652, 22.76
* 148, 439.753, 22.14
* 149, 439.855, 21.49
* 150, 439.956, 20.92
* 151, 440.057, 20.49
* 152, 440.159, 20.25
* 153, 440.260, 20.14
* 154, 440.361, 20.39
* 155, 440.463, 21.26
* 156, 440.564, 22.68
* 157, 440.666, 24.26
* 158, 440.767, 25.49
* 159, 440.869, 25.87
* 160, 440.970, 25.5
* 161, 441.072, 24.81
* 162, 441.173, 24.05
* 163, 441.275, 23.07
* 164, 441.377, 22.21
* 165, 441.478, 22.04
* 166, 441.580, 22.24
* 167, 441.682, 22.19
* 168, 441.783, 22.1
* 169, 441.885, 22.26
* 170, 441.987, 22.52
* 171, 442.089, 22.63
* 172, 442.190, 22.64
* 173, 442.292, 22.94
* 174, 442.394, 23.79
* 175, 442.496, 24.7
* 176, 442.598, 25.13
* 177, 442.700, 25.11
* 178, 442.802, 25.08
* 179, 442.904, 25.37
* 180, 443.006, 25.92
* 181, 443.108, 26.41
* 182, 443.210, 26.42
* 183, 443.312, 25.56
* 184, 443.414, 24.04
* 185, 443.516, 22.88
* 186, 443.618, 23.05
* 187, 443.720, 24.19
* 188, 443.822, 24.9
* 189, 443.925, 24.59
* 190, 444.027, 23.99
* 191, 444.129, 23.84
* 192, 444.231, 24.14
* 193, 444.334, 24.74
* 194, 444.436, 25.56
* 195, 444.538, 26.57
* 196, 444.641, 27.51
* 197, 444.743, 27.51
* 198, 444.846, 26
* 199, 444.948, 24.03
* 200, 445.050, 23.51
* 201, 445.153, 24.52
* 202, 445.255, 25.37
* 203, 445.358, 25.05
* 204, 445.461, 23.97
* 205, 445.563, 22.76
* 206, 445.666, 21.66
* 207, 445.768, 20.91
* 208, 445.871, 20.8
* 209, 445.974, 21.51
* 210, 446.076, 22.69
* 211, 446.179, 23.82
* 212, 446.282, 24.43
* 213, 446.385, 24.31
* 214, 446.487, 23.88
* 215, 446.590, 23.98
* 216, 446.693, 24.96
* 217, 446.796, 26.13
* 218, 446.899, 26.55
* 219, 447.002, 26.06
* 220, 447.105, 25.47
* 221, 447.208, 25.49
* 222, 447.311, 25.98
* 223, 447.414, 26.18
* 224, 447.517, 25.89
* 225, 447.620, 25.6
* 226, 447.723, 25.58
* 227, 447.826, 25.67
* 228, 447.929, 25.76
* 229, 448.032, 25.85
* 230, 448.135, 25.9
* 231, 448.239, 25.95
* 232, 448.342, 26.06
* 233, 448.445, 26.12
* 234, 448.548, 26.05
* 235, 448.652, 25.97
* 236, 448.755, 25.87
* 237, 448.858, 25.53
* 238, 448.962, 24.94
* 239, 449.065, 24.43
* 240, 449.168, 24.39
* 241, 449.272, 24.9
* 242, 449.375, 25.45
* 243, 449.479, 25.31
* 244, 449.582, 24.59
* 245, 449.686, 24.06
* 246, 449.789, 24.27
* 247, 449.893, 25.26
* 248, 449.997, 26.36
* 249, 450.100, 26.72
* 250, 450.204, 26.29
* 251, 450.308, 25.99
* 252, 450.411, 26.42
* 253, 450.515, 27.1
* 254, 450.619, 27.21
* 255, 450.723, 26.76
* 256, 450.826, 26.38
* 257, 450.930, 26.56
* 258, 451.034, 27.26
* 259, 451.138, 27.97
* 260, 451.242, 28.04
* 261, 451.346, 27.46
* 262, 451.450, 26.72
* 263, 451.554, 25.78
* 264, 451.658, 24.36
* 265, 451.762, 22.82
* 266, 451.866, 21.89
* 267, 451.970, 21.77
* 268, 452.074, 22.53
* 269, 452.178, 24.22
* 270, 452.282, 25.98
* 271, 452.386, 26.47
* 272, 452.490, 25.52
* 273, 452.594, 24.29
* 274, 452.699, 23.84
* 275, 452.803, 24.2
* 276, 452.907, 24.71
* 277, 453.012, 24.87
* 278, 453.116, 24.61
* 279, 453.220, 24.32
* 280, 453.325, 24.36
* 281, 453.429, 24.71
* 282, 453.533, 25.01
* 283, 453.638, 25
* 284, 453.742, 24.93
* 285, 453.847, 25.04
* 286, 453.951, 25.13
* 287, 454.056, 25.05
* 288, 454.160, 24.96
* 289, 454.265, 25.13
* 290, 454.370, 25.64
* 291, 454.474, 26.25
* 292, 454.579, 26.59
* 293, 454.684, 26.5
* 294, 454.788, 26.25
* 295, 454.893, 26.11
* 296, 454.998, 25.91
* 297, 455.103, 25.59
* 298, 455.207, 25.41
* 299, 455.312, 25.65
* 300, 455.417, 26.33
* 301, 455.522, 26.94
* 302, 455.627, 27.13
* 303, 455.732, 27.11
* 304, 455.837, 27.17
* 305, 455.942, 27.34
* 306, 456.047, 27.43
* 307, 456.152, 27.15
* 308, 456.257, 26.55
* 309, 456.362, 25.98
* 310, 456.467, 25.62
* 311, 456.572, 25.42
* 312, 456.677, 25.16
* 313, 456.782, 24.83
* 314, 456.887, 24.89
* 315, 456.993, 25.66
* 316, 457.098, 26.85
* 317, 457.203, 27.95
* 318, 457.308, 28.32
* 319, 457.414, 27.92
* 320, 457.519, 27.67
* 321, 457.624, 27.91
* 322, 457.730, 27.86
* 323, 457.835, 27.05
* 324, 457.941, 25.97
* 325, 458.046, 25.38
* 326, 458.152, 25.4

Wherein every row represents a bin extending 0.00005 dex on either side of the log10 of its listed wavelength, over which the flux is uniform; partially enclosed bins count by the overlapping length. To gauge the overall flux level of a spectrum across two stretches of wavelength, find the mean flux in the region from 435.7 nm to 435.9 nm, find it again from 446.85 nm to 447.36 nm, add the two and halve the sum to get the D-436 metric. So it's 24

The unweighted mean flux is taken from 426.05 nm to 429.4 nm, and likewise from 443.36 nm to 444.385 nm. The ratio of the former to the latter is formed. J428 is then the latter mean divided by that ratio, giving 31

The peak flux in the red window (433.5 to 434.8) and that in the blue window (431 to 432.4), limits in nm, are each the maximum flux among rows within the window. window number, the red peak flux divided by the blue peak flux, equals 0.99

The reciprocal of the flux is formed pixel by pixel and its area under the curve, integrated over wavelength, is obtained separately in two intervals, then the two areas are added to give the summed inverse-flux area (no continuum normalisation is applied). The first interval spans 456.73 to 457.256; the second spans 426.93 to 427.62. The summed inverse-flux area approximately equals 0.062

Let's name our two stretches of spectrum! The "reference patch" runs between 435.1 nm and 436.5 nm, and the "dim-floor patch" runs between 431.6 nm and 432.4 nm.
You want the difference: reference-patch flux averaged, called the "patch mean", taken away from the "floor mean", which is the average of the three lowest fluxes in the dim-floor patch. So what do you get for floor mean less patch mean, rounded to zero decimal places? -2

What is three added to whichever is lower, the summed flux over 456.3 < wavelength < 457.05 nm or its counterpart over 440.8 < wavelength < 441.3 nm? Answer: 126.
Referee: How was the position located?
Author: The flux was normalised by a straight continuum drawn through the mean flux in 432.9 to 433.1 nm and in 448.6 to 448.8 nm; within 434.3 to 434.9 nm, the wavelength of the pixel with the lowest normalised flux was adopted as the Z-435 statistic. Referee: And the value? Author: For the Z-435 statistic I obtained 434.620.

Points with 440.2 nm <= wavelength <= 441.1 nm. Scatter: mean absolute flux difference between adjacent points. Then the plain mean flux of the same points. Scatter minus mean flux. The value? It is -22.5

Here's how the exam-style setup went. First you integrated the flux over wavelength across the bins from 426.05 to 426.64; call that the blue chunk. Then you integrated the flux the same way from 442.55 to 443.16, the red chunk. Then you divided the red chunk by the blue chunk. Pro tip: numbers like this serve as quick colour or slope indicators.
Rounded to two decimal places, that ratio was 1.31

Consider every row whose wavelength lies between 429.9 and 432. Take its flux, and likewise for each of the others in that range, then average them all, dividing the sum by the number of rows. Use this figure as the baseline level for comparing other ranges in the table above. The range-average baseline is 17.1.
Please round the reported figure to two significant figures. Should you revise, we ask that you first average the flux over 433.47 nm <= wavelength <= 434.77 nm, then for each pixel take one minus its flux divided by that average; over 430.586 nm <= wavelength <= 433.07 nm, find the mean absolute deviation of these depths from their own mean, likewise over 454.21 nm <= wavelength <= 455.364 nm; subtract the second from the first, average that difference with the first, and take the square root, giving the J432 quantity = 0.34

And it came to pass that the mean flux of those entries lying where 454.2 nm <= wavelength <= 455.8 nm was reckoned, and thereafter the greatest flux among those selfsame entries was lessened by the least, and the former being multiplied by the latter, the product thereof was 52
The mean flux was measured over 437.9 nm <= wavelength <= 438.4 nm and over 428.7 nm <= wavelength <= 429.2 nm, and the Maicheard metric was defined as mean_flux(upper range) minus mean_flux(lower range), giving 1.8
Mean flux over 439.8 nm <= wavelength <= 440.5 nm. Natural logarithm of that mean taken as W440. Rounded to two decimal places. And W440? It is 3.03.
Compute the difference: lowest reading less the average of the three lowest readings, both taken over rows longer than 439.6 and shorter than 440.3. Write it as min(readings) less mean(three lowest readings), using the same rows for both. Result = -0.15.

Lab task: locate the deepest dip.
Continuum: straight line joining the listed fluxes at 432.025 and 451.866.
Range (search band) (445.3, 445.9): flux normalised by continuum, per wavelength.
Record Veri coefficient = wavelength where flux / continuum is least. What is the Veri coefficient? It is 445.871 nm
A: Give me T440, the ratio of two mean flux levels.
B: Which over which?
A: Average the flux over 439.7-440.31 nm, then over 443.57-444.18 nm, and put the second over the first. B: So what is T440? 1.15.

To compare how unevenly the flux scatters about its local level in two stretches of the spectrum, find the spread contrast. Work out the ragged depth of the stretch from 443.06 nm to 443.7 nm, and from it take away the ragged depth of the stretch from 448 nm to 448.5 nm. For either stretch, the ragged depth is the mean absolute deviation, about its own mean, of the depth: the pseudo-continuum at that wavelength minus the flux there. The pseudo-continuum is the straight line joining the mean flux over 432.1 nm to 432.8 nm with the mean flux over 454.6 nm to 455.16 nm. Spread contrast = 1.38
